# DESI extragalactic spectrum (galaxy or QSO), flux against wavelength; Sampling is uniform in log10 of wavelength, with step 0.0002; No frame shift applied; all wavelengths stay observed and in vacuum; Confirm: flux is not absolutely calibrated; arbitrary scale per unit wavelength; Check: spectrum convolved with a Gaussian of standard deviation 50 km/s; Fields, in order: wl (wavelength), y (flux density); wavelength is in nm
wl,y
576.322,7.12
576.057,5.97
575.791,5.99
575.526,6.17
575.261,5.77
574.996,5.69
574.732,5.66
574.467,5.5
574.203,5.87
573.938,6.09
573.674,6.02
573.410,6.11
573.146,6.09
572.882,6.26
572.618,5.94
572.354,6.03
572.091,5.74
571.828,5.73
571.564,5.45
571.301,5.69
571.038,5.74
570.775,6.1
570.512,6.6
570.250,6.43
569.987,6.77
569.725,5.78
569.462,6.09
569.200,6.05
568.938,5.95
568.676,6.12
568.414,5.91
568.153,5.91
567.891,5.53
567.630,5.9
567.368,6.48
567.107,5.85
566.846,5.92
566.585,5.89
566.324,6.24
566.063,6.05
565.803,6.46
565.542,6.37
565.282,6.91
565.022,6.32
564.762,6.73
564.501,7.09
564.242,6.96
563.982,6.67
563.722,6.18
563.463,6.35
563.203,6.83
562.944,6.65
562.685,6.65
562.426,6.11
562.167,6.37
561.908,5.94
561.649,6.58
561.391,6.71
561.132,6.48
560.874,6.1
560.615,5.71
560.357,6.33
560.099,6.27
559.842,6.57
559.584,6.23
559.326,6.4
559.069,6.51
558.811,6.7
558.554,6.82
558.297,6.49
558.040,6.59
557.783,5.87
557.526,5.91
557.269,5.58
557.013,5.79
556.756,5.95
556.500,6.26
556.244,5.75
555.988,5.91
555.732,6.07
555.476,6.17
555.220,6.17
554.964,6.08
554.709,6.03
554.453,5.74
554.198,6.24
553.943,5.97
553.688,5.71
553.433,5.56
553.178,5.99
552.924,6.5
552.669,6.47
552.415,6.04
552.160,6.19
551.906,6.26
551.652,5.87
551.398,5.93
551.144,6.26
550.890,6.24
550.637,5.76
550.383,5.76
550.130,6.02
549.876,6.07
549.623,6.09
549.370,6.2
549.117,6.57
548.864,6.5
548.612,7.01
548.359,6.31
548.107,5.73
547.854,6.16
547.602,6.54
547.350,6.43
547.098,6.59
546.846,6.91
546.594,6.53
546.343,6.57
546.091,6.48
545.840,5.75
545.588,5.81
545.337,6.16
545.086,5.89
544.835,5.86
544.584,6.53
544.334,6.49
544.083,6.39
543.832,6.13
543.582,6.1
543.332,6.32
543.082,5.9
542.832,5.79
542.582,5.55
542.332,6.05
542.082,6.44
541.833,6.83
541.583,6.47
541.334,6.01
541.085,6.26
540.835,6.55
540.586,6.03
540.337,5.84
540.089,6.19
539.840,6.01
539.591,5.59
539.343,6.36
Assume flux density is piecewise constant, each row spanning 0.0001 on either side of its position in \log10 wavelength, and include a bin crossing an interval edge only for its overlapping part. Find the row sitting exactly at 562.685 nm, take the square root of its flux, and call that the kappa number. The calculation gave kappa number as 2.58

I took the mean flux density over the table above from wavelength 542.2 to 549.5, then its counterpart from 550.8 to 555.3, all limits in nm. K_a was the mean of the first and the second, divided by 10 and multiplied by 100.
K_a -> 61.6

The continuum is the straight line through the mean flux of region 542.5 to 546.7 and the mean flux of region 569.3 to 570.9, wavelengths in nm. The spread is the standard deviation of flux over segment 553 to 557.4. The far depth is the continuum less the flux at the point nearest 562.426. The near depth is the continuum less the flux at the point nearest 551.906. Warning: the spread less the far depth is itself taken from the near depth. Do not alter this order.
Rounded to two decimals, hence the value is -0.16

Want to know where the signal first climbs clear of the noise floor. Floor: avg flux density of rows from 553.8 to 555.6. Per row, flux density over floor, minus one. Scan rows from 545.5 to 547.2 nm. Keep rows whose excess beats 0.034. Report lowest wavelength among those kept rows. 546.091 nm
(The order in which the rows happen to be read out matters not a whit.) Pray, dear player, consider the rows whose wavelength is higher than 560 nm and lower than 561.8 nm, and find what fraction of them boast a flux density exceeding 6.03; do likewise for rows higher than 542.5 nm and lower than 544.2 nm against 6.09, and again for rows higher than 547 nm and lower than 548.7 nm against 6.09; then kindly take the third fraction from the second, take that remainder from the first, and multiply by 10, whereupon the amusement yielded 11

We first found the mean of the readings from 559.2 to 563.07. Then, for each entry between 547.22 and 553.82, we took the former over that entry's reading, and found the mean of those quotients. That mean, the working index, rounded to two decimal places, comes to 1.03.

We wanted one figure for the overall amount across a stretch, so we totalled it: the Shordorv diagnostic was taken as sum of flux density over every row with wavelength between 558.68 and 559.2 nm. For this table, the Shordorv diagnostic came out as 13.2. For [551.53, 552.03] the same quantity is 12.1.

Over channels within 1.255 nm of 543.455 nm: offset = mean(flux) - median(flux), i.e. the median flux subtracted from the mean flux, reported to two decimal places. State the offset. 0.01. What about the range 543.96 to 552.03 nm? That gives -0.01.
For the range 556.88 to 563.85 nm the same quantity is -0.05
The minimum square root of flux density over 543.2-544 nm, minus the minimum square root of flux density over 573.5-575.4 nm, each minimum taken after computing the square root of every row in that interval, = 0.12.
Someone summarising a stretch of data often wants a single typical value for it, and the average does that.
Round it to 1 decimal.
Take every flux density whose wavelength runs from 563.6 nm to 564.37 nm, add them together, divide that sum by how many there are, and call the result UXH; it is 6.6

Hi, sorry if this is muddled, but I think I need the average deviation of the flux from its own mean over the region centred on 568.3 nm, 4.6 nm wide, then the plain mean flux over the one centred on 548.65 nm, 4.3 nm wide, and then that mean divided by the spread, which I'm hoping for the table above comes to 26.3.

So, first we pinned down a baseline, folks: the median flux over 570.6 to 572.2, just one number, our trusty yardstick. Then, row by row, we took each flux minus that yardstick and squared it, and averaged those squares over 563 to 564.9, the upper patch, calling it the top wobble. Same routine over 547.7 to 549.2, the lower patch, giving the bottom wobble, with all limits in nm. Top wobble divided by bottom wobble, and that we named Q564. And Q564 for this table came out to 1.7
